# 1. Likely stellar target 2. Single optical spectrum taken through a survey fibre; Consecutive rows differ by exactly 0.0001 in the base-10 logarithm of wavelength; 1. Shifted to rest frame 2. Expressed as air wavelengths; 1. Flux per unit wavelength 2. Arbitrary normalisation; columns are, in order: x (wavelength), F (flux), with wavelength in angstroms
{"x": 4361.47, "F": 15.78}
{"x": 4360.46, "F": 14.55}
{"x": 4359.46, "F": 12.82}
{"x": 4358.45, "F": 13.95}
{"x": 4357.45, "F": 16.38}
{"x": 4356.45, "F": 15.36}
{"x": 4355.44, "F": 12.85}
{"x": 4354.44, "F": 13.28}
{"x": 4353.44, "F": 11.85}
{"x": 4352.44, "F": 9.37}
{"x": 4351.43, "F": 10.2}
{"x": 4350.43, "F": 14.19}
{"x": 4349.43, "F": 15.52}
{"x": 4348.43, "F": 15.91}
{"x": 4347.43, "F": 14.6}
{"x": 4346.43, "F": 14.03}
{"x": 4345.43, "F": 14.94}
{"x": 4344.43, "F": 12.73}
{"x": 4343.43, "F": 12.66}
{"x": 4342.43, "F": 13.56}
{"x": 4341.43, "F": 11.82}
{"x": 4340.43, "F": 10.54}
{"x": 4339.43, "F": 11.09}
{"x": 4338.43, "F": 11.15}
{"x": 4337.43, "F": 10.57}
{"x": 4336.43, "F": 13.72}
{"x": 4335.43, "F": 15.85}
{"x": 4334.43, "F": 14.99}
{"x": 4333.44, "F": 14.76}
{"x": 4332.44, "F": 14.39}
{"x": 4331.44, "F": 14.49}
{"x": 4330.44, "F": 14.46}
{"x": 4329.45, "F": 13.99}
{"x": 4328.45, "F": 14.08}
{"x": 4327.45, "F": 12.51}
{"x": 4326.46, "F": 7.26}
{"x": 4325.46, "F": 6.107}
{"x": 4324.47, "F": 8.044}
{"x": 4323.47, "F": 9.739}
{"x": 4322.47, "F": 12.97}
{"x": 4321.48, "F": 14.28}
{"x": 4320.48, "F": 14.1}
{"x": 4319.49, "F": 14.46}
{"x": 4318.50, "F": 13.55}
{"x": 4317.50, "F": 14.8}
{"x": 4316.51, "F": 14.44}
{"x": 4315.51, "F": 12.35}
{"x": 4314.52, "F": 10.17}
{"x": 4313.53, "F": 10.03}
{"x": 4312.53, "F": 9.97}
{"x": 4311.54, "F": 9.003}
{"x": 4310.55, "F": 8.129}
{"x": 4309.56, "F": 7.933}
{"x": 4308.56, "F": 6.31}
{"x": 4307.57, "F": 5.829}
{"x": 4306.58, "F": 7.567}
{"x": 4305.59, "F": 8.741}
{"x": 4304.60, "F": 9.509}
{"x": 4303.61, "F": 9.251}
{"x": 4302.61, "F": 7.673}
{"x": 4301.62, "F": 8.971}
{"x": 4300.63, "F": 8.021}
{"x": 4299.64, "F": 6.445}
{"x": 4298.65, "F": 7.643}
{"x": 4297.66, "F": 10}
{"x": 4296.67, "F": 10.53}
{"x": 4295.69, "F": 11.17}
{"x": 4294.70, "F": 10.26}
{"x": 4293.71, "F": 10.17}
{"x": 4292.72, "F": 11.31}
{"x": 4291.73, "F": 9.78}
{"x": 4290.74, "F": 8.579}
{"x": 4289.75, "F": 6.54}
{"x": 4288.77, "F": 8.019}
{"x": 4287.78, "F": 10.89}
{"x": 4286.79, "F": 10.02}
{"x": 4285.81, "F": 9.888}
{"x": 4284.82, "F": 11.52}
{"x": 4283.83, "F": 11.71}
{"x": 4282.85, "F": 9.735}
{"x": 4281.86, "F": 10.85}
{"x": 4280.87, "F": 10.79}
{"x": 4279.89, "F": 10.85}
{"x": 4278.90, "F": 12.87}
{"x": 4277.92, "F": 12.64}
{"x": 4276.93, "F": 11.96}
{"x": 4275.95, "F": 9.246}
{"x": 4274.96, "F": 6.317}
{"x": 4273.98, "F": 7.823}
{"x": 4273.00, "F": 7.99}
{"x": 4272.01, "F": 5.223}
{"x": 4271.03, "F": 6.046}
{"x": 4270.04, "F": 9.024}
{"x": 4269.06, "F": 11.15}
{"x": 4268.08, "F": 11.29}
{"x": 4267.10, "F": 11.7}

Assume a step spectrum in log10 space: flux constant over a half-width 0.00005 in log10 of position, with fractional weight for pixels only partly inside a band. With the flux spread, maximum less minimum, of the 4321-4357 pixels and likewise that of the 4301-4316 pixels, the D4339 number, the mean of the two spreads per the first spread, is 0.83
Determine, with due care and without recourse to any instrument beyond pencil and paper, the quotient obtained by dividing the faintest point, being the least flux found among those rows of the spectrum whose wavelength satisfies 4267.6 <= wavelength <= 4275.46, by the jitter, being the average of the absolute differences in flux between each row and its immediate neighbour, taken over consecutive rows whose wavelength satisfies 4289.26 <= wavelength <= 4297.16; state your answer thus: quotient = 4.8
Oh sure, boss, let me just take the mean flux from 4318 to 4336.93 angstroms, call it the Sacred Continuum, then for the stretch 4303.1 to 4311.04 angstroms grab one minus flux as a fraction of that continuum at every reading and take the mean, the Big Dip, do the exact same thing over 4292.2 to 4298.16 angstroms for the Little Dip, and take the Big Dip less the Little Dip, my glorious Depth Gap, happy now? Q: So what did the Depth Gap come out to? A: 0.21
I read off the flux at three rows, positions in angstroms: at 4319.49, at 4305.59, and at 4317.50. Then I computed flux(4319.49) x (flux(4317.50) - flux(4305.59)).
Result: 88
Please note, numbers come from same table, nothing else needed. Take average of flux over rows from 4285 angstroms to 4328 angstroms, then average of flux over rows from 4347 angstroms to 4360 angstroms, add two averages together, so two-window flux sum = 23.4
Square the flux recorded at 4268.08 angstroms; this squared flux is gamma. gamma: 127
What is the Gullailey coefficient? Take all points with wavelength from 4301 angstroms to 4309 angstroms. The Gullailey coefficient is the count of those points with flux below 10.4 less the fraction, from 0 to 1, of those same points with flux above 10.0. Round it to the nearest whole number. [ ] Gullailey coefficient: 8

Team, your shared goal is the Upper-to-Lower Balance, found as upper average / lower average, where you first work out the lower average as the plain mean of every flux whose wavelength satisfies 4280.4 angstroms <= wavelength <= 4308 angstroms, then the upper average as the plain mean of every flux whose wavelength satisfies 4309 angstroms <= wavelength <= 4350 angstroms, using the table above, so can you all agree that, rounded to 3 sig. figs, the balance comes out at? 1.33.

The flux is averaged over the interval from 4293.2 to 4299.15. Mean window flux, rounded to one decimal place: 10.0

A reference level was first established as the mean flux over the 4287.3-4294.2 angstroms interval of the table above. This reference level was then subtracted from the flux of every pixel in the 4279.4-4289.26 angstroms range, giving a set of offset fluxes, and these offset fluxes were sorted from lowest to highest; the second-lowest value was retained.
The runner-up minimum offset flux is 0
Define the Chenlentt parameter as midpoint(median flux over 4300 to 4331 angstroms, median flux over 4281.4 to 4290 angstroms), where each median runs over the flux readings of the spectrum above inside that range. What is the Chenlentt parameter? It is 9.9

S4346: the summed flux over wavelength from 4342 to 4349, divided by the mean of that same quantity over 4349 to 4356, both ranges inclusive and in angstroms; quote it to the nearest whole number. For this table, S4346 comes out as 8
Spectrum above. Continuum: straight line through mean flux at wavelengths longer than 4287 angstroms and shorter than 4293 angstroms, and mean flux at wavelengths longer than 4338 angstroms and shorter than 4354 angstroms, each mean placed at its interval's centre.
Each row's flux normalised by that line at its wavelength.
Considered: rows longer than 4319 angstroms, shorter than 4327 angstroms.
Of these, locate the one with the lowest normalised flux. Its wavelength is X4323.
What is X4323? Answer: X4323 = 4325.46 angstroms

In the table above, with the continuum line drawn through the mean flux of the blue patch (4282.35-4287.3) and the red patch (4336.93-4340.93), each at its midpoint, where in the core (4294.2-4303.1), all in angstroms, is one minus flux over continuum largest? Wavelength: 4299.64 angstroms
